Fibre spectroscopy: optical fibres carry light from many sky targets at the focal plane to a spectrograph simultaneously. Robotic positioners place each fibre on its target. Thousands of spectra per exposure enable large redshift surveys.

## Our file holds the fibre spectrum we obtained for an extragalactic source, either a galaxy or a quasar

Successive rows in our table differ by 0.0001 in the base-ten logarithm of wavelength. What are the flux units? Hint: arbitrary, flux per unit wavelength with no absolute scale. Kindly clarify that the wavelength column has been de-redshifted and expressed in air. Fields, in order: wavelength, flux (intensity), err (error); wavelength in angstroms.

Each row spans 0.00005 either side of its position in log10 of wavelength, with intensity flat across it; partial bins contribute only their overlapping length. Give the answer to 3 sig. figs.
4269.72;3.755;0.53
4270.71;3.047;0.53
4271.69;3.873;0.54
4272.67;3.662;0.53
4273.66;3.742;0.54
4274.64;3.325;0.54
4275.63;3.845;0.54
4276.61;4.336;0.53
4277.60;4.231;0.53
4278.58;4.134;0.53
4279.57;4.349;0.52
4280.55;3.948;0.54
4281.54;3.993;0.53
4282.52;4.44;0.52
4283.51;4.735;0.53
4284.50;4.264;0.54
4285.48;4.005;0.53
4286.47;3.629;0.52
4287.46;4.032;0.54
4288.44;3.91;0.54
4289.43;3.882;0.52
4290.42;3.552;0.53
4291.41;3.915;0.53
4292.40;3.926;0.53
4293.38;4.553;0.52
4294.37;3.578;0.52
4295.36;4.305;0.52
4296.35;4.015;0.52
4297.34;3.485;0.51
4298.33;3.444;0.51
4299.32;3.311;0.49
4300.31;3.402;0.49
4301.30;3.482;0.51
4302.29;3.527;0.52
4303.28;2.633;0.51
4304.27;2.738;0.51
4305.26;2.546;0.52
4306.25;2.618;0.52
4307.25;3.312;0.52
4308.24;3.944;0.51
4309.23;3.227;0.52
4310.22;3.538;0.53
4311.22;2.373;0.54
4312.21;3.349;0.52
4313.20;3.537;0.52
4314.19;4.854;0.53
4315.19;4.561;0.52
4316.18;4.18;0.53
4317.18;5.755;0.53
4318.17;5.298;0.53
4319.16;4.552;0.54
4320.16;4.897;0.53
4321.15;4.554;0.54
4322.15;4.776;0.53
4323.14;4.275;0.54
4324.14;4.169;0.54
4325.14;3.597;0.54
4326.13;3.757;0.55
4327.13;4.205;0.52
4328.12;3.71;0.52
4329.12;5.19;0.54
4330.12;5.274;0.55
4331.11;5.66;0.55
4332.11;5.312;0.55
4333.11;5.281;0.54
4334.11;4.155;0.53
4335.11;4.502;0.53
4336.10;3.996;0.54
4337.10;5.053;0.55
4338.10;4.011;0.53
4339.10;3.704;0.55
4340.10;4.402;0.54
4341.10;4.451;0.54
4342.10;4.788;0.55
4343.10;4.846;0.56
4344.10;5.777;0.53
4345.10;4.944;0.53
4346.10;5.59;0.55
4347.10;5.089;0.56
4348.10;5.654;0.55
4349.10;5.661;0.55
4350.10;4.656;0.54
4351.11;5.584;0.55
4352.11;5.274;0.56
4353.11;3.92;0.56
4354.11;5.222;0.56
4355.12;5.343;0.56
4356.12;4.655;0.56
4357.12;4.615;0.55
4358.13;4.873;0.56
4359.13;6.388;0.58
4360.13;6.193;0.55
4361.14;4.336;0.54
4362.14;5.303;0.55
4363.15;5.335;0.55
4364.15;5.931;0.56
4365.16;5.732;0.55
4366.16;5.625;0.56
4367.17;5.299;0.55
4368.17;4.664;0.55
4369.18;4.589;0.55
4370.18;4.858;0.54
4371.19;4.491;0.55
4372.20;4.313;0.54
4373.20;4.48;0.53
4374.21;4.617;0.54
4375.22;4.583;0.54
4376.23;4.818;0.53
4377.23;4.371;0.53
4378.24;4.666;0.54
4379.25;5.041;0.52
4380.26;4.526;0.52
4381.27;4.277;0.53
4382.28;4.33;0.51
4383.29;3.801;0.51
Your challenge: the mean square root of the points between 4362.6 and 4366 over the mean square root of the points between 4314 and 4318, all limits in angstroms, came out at 1.08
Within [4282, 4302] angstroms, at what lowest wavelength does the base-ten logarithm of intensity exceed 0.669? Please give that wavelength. 4283.51 angstroms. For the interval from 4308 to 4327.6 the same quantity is 4314.19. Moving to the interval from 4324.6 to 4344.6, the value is 4329.12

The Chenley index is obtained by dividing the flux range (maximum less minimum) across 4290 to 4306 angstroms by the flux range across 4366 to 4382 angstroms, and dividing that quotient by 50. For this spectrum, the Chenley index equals 0.030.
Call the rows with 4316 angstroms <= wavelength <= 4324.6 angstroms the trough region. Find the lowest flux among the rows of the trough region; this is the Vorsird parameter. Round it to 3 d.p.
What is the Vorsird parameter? 4.169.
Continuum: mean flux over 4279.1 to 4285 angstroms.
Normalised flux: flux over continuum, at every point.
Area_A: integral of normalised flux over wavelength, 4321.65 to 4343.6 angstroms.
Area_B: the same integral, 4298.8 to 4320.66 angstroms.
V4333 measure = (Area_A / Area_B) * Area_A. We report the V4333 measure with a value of 28.1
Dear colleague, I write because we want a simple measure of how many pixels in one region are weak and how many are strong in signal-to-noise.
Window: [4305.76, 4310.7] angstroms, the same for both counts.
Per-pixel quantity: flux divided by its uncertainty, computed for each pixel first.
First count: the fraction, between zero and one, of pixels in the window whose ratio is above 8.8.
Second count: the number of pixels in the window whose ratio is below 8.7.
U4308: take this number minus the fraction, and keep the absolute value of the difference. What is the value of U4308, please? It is 5.0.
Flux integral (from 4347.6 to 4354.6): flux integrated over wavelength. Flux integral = 36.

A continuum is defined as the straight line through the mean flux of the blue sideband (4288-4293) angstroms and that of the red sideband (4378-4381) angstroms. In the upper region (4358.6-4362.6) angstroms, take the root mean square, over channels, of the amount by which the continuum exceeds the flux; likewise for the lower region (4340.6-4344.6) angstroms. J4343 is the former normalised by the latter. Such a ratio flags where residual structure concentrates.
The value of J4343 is 1.69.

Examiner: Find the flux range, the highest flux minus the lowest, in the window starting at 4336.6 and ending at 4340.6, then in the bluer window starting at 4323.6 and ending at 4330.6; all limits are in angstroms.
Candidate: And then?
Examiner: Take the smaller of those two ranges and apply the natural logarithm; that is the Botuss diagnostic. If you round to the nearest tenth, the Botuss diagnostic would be 0.3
